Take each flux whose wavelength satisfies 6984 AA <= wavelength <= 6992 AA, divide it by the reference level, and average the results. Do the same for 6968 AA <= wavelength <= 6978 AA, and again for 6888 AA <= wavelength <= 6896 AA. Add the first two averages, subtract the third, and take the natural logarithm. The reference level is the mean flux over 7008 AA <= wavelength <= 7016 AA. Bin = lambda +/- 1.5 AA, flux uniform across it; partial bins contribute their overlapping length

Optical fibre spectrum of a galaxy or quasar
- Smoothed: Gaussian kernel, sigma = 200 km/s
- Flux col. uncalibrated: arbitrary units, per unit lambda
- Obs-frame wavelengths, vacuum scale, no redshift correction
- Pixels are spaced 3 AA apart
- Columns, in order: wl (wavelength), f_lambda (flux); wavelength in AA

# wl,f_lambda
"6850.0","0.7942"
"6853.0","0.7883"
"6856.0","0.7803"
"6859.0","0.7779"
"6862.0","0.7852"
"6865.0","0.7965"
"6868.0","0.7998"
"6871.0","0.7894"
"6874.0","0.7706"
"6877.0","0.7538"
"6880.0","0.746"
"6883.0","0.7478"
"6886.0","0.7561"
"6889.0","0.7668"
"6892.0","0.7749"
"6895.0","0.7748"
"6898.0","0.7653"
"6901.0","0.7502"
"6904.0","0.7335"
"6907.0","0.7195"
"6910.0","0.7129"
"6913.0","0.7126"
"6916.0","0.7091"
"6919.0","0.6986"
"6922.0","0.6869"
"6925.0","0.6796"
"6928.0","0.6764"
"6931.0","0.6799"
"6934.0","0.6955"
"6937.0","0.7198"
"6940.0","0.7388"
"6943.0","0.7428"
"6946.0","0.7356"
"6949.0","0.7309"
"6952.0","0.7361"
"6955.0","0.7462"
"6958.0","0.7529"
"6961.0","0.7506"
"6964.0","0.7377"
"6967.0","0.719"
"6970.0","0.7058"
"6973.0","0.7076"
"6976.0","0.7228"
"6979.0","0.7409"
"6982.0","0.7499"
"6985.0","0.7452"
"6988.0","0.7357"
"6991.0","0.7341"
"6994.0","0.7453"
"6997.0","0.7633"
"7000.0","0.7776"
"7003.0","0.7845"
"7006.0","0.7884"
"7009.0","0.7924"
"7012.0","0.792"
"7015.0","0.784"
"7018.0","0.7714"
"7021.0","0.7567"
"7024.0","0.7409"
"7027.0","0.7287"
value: -0.15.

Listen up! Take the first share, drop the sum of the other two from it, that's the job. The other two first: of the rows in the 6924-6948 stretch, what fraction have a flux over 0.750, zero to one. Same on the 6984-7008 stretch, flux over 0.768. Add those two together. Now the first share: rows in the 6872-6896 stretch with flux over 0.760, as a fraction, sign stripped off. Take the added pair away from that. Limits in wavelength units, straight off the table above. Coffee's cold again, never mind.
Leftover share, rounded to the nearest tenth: 0.1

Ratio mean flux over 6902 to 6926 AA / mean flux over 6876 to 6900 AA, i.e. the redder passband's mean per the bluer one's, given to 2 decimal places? 0.93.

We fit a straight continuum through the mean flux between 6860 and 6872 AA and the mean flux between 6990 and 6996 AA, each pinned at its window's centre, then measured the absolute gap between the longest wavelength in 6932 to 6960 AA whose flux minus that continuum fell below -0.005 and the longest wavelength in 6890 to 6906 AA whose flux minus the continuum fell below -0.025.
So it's 51 AA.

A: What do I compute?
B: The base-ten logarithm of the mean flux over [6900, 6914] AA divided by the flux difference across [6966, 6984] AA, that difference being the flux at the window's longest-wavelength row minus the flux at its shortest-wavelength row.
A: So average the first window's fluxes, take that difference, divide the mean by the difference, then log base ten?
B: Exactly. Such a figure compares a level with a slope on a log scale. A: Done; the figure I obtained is 1.37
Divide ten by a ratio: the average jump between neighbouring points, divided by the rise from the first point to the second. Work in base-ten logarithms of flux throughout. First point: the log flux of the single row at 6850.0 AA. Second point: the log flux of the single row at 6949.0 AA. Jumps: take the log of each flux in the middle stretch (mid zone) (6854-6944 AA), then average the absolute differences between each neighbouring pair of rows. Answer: -65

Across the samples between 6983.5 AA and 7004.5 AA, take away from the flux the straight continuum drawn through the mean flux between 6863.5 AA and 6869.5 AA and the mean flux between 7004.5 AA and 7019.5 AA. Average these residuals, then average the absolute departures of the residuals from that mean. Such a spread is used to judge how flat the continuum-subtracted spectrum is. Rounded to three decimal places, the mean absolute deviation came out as 0.018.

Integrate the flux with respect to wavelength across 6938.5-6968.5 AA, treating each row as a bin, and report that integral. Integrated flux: 22.2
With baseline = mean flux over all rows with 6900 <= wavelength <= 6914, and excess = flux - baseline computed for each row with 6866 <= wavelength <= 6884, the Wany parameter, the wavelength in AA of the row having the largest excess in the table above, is 6868.0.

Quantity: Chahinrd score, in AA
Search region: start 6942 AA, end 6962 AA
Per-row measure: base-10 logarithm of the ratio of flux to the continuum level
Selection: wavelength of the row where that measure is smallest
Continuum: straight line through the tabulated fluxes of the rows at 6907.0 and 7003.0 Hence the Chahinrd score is 6949.0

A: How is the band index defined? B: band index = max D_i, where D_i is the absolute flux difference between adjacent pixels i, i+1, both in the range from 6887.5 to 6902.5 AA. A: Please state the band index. 0.0151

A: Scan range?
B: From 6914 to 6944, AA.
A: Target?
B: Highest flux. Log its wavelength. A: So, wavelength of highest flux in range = 6943.0 AA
